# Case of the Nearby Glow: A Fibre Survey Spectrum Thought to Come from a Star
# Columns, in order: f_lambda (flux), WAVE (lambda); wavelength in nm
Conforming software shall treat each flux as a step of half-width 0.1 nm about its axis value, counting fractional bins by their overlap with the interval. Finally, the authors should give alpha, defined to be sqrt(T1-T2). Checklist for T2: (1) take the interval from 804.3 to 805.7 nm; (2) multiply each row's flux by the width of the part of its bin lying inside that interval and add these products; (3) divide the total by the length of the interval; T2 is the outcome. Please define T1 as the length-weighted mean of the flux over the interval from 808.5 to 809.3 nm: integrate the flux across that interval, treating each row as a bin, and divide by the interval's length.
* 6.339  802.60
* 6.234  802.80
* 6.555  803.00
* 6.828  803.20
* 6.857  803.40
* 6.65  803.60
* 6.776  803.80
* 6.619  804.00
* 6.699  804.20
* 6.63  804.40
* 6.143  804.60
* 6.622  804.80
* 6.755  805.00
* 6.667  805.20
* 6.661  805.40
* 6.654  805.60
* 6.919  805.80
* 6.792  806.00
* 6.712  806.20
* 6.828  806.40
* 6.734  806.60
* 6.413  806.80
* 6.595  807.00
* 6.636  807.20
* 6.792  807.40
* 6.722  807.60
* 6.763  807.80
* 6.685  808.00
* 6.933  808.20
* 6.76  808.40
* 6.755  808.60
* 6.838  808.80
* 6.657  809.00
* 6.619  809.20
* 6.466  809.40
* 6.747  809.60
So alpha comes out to 0.36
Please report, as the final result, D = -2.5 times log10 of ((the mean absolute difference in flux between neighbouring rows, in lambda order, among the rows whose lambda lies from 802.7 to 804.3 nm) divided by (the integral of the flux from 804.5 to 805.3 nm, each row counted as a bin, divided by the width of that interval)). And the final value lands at 3.96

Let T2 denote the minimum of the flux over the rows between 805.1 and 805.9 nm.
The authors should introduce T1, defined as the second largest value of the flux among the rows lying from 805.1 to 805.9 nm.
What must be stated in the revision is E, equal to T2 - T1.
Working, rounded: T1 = 6.667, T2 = 6.654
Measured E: -0.01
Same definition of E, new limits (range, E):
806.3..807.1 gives -0.32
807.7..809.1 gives -0.18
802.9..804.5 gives -0.27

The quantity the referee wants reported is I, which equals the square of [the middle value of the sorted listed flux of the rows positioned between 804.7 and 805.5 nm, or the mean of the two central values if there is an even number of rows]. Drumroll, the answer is 44.4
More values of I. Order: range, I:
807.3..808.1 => 45.5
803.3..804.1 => 45.1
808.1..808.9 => 46.2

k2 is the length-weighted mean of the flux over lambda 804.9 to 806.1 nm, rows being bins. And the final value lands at 6.74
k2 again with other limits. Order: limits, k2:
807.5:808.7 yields 6.77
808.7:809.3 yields 6.70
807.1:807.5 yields 6.71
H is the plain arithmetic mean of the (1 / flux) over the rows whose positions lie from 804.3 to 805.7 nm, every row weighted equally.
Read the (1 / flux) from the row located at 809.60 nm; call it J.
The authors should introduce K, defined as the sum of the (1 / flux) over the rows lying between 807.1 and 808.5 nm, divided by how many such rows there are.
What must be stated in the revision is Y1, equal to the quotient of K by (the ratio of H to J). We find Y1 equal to 0.1445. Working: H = 0.152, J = 0.1482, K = 0.148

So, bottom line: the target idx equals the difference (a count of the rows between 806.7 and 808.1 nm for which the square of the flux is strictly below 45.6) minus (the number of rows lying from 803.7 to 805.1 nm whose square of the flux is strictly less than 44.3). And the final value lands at 1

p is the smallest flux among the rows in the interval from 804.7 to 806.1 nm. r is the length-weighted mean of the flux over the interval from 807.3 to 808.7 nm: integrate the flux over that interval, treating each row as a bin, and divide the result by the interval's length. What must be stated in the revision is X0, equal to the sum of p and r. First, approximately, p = 6.622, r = 6.77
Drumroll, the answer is 13.4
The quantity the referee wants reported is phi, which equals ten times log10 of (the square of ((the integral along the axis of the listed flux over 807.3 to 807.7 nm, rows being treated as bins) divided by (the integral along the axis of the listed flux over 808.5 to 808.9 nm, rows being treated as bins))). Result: -0.05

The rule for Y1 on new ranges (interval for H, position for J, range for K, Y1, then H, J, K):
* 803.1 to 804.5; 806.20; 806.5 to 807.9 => 0.1503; 0.149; 0.1490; 0.150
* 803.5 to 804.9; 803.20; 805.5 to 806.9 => 0.1436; 0.152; 0.1465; 0.149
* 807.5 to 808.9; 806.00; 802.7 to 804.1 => 0.1503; 0.148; 0.1472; 0.151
